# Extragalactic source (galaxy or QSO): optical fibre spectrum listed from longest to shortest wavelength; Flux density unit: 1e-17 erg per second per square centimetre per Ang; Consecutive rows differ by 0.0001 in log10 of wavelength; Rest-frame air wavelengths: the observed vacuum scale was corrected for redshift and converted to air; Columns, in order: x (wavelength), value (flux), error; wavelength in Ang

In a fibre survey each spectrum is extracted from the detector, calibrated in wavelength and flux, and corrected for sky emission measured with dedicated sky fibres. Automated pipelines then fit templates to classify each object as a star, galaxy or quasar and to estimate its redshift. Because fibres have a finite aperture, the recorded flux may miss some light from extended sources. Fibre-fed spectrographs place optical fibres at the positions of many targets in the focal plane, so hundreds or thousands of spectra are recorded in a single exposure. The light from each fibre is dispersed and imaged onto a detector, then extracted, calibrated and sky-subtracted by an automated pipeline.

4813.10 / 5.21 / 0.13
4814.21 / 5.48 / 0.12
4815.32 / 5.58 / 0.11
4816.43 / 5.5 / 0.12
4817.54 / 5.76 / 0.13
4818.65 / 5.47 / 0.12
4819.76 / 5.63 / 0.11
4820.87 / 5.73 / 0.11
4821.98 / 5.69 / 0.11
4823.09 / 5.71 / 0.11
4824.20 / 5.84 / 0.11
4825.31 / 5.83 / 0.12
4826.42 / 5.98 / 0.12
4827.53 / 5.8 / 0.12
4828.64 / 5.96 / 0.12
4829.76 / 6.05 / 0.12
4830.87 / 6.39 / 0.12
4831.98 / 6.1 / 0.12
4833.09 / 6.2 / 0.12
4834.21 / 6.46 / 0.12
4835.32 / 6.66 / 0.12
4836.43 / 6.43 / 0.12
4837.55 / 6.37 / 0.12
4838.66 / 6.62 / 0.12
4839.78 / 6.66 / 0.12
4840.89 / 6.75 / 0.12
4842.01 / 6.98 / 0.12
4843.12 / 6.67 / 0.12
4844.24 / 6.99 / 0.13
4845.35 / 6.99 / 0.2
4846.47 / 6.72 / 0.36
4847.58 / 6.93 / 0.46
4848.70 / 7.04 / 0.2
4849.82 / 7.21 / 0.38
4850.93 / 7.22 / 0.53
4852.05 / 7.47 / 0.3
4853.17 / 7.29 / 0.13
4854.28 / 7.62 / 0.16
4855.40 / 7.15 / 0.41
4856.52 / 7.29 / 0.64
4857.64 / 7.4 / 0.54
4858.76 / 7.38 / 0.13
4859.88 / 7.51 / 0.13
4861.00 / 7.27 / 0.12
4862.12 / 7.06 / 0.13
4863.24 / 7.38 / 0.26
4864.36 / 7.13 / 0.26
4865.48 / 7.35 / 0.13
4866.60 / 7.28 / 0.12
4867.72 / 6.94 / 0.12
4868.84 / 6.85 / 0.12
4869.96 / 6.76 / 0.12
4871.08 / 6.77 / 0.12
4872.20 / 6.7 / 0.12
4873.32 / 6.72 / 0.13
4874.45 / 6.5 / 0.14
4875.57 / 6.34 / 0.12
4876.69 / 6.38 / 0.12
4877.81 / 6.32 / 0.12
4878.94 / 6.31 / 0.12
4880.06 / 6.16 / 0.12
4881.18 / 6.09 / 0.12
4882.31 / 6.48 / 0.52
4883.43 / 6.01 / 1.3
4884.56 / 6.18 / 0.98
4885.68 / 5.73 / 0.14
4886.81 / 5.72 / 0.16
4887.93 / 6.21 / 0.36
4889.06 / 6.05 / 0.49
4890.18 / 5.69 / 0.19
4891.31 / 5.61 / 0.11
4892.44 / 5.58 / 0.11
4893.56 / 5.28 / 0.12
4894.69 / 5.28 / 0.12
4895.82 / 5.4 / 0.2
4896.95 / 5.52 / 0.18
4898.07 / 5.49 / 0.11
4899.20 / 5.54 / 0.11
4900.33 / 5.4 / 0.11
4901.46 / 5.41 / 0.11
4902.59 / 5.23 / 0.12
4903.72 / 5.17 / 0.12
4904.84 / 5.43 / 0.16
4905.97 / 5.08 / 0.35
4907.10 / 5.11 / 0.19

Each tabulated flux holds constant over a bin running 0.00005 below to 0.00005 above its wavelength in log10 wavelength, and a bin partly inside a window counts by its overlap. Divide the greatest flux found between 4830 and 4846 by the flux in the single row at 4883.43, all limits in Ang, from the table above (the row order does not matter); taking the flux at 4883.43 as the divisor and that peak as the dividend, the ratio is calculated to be 1.16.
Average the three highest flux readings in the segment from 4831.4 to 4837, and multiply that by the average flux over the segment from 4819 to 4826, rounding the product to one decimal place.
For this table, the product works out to 37.4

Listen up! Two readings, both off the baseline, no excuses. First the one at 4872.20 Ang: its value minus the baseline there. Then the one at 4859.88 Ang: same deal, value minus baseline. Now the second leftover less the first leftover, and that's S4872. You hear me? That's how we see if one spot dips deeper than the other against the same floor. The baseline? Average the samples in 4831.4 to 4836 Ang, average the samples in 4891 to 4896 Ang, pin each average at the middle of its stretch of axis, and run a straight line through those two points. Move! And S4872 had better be 0.6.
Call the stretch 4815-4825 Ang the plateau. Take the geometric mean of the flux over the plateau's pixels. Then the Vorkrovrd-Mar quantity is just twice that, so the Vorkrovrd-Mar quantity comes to 11.3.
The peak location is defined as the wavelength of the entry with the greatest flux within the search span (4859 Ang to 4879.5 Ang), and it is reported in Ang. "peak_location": 4859.88 Ang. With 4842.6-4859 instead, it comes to 4854.28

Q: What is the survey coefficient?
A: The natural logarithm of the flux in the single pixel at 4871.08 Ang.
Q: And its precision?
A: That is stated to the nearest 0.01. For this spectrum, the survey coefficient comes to 1.91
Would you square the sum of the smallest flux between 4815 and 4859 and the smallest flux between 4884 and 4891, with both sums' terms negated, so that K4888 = 125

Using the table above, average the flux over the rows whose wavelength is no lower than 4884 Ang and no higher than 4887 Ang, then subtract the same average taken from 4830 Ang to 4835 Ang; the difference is -0.4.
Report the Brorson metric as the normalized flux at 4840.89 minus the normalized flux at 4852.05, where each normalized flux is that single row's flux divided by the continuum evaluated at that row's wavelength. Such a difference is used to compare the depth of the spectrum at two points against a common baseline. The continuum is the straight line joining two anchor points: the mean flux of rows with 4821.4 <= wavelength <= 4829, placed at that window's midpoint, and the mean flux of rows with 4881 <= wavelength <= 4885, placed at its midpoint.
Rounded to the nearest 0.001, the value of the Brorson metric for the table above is -0.107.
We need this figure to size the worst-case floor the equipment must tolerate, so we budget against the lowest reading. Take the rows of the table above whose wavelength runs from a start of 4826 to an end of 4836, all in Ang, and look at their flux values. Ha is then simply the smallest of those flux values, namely 5.8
